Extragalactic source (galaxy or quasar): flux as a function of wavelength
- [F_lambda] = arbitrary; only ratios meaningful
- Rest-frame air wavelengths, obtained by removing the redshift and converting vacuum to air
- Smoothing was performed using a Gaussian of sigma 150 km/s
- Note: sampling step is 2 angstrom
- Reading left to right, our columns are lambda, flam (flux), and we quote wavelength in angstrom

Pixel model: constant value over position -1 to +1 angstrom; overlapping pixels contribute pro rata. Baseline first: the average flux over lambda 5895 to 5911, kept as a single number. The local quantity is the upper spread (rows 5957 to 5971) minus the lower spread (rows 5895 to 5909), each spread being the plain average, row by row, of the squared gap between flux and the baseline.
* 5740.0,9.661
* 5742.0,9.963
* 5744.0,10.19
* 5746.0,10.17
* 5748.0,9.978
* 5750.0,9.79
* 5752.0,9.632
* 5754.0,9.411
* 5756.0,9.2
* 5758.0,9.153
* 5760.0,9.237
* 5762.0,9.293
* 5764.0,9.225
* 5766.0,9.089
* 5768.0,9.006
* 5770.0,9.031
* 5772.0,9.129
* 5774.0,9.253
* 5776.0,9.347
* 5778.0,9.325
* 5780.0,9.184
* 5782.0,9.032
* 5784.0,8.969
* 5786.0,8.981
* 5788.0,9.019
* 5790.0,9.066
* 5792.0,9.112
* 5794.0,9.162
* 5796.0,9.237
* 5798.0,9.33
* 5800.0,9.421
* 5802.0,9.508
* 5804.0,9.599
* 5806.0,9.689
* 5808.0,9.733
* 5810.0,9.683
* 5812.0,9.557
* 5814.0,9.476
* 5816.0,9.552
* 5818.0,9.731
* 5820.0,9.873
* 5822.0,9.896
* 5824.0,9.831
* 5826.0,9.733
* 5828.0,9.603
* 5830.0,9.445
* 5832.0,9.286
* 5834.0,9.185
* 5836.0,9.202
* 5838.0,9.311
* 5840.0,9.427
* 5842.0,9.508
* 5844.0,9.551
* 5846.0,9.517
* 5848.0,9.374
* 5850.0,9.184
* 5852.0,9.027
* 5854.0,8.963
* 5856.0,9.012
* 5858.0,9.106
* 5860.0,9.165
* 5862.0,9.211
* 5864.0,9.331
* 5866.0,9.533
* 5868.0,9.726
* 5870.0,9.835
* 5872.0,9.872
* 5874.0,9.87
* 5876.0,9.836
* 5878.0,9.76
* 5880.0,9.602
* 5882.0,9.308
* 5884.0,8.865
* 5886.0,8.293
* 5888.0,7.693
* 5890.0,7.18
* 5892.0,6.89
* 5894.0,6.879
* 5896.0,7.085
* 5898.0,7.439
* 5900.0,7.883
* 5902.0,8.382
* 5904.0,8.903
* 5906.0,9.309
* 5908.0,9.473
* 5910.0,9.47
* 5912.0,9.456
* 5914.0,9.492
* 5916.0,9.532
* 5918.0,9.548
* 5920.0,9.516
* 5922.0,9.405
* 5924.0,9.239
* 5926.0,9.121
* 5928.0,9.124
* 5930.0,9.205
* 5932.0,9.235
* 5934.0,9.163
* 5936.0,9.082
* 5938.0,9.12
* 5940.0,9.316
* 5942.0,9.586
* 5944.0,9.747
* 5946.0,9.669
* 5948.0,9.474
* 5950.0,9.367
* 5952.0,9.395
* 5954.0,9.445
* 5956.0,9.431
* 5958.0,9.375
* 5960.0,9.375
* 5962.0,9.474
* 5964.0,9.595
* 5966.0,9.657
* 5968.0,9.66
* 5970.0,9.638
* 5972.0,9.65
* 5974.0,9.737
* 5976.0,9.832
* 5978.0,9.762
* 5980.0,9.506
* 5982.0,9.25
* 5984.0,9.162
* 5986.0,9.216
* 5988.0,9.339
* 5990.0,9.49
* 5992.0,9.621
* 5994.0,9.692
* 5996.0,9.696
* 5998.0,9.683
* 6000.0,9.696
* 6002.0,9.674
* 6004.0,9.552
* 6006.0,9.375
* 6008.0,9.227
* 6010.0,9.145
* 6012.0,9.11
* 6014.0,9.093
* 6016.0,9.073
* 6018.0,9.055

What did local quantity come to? 0.36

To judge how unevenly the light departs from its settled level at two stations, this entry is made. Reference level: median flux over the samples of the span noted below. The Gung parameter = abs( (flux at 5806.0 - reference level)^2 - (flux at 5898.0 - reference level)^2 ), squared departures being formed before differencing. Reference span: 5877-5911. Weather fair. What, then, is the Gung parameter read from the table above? 0.82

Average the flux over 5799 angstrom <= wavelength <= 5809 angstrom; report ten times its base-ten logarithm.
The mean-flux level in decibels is 9.82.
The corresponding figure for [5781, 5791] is 9.55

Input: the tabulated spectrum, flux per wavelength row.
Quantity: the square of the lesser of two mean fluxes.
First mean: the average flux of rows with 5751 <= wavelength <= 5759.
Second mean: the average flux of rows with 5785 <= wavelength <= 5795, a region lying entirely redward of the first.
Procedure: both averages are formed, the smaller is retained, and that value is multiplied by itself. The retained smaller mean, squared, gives 82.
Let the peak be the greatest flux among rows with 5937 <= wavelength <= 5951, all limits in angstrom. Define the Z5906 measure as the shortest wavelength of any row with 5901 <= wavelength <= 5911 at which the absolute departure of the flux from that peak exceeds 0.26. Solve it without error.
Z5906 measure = 5902.0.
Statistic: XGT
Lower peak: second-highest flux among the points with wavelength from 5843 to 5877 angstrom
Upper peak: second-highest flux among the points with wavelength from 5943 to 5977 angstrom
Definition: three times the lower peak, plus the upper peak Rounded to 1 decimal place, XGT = 39.4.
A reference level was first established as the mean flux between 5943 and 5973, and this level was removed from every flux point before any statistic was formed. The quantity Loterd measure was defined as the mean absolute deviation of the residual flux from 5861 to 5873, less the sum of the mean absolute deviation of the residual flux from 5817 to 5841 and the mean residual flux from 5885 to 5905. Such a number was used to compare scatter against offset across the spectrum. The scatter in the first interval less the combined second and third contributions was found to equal 1.9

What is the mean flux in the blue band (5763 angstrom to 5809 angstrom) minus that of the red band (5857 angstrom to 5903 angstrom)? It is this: 0.5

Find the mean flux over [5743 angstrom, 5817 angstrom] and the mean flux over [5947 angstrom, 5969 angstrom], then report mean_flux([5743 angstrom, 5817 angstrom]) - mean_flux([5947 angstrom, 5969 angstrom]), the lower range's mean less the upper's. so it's -0.1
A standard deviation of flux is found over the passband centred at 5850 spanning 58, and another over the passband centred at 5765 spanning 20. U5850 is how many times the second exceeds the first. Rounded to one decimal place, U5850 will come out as 0.3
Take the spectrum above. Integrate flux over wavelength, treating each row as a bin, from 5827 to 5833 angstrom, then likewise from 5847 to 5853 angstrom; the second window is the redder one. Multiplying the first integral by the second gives 3126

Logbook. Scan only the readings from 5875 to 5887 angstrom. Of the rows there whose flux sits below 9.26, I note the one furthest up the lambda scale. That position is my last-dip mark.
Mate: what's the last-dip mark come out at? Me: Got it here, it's 5886.0 angstrom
